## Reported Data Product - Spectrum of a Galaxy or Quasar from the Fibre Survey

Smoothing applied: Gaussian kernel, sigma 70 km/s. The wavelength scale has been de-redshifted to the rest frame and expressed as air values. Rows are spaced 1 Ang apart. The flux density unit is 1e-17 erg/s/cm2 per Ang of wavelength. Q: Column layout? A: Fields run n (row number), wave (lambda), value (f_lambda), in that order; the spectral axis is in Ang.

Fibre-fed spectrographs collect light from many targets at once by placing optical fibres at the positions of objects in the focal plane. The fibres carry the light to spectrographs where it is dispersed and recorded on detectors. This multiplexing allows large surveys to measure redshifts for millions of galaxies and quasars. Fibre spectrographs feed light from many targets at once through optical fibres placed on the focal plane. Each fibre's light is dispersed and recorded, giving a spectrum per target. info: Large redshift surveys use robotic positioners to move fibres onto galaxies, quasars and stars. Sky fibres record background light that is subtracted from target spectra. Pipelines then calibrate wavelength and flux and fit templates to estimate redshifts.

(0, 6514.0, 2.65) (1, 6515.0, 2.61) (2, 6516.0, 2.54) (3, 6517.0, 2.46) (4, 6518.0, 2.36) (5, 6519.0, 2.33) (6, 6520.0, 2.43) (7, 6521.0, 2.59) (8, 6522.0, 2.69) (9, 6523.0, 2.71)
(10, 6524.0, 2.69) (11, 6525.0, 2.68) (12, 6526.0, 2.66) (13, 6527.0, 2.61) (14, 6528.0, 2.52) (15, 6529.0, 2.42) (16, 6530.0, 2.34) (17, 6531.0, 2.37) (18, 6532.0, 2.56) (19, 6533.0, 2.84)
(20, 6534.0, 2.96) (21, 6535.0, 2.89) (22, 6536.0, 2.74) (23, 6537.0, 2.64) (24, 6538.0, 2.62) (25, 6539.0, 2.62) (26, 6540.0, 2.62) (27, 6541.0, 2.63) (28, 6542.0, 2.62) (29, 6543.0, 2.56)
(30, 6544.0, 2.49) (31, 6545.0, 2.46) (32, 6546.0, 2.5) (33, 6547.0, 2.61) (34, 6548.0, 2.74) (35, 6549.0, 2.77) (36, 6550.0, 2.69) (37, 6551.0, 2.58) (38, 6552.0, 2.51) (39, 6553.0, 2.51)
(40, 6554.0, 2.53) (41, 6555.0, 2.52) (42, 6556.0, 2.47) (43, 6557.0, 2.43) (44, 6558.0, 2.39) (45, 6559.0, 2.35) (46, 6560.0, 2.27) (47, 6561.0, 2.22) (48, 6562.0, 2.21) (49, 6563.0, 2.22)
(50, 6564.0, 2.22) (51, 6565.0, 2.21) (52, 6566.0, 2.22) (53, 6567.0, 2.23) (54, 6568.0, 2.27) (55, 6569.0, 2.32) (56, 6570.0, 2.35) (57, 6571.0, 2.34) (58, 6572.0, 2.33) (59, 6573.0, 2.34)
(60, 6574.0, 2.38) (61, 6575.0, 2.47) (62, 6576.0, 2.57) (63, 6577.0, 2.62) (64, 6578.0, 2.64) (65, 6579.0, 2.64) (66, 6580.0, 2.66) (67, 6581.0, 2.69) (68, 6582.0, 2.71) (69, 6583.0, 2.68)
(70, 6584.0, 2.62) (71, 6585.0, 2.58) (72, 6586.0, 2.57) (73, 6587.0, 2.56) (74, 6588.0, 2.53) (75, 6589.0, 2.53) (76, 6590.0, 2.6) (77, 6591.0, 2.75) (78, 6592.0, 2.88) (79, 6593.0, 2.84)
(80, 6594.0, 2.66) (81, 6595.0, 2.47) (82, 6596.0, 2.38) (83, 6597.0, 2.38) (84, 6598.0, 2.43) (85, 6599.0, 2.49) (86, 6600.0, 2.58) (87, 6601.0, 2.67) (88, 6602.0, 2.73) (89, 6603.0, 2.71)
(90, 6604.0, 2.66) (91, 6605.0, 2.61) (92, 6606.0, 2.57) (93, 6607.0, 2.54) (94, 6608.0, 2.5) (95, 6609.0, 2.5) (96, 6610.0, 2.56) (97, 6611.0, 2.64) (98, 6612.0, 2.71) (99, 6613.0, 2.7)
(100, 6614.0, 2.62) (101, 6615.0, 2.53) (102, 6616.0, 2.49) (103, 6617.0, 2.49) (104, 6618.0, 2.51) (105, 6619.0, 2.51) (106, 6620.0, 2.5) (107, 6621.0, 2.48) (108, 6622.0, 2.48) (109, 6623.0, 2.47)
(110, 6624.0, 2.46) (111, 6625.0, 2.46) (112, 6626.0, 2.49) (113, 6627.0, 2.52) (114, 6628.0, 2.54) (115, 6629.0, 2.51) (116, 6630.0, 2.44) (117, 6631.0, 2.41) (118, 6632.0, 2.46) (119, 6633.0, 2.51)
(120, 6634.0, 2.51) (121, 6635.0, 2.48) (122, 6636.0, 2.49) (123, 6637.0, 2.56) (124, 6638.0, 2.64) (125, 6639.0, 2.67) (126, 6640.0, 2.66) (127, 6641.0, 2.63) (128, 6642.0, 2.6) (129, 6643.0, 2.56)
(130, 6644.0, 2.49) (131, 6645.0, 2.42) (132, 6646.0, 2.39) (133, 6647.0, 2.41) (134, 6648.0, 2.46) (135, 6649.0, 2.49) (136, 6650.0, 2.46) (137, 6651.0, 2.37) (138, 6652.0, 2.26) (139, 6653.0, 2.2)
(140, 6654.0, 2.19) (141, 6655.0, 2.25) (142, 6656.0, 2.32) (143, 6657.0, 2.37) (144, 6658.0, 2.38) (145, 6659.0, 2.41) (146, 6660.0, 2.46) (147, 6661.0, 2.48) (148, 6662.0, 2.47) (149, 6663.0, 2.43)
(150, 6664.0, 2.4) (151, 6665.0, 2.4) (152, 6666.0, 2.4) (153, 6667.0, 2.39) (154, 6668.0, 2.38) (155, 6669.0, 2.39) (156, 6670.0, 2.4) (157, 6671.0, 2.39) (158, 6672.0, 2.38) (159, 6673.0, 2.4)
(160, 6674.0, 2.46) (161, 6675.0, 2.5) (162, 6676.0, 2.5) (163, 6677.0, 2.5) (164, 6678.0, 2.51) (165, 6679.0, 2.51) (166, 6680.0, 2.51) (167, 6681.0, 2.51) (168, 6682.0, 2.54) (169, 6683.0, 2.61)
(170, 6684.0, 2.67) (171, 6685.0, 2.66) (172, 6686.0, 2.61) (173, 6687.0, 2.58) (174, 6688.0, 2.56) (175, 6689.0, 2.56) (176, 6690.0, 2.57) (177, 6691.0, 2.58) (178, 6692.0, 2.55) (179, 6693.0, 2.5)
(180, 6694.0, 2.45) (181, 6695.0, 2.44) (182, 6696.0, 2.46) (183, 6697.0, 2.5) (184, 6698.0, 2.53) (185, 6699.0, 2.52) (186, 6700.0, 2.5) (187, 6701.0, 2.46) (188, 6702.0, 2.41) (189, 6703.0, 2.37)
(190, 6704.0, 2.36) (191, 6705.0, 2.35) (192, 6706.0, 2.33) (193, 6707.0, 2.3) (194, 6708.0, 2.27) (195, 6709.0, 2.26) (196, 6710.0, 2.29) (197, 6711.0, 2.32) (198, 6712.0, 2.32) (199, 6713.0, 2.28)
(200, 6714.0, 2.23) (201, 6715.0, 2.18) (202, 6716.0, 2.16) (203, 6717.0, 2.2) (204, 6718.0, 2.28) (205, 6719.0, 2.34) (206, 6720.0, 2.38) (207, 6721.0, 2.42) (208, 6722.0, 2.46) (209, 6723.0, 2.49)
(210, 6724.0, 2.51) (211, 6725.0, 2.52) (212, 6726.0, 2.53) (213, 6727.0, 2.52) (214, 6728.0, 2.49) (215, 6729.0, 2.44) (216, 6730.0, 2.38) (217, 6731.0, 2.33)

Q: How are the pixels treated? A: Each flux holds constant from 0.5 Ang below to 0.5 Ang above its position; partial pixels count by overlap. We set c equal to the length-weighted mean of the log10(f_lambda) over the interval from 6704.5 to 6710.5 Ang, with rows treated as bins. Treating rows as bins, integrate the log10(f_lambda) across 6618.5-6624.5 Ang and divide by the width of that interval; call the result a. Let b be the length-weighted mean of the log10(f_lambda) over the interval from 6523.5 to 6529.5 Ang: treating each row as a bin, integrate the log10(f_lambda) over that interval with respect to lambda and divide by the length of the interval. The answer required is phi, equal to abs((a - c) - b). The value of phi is 0.38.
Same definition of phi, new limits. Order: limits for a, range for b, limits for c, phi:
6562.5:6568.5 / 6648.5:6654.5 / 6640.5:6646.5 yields 0.42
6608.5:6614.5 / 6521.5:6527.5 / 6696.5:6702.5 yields 0.40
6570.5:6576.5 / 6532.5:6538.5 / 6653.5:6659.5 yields 0.43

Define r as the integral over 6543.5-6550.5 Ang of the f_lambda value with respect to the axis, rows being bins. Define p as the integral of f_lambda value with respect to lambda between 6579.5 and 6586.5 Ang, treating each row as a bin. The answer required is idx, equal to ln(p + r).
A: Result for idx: 3.60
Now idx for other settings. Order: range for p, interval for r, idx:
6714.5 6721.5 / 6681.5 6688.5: 3.53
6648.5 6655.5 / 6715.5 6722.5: 3.48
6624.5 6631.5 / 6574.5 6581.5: 3.57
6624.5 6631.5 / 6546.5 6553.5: 3.58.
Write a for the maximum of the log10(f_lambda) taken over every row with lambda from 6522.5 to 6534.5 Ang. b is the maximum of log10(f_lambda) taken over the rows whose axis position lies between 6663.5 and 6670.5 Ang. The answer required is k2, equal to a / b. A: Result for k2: 1.24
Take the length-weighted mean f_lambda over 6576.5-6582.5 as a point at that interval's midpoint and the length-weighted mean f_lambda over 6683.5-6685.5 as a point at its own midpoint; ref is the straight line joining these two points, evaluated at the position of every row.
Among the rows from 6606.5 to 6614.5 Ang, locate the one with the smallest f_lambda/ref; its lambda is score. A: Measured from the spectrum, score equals 6609.0 Ang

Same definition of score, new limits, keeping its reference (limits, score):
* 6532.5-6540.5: 6540.0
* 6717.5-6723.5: 6718.0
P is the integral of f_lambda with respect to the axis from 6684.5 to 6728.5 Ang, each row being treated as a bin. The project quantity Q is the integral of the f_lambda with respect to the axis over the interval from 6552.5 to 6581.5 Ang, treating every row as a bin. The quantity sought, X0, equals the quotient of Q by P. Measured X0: 0.7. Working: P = 107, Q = 70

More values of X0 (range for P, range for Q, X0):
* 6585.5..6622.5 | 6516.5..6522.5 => 0.2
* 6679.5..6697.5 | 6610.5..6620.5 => 0.6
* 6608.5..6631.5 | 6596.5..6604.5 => 0.4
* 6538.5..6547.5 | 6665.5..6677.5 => 1.3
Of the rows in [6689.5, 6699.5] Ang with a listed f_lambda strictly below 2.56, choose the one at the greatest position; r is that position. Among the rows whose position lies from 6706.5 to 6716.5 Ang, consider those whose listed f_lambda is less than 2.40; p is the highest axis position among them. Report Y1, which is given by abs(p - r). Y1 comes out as 17 Ang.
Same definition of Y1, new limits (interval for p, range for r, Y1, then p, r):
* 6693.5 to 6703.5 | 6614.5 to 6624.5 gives 79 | 6703.0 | 6624.0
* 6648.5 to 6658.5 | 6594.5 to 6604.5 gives 59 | 6658.0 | 6599.0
